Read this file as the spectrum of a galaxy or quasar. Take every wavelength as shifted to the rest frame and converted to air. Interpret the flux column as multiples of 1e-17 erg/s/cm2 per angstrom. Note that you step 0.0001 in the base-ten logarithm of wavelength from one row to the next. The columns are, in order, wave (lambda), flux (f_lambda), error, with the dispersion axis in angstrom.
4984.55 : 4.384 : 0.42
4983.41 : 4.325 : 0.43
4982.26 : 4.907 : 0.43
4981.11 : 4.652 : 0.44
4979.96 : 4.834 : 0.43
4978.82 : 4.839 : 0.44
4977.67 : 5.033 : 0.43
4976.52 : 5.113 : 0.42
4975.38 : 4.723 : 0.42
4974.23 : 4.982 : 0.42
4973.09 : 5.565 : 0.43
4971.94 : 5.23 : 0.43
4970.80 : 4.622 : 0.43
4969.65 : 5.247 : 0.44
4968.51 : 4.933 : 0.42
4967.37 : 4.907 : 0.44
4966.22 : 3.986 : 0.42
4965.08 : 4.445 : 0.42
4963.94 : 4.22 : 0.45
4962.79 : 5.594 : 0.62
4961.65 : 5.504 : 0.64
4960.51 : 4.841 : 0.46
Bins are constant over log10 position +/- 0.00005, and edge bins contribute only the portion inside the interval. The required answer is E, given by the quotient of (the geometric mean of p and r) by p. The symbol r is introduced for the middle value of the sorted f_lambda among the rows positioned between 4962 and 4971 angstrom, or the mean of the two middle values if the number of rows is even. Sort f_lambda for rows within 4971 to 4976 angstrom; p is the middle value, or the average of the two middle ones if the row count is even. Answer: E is 0.97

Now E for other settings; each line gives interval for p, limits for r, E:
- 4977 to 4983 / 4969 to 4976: 1.03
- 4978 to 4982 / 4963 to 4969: 0.96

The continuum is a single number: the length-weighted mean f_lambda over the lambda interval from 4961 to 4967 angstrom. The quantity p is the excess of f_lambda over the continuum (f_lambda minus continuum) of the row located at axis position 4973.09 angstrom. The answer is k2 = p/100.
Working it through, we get 0.0081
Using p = 0.8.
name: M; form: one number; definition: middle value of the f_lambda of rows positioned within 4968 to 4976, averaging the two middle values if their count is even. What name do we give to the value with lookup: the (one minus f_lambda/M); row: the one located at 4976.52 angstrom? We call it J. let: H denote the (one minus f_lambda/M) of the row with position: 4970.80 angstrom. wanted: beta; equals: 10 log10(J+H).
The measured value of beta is -13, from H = 0.07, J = -0.03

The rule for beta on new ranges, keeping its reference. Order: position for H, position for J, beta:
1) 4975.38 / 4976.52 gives -16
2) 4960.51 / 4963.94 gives -7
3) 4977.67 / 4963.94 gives -8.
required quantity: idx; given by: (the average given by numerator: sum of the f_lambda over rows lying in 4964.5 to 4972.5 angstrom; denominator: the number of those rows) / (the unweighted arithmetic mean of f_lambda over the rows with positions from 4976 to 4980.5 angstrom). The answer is 0.96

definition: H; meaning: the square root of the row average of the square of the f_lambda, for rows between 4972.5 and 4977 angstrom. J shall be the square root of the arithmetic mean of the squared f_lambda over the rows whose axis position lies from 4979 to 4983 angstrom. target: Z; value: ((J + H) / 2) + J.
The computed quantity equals 9.75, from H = 5.10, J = 4.80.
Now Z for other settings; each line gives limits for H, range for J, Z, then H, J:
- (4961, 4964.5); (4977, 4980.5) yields 9.93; 5.14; 4.90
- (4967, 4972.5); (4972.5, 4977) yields 10.15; 4.99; 5.10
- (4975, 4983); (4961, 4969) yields 9.69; 4.87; 4.83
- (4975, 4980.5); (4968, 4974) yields 10.15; 4.91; 5.13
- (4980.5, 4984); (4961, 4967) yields 9.51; 4.63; 4.80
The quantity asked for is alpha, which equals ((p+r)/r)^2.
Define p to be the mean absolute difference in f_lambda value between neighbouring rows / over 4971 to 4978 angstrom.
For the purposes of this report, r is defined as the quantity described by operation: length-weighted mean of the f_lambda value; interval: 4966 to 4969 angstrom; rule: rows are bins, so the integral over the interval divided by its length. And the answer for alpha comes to 1.15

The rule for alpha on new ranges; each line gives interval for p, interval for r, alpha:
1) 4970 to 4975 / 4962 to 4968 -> 1.23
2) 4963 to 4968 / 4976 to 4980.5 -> 1.23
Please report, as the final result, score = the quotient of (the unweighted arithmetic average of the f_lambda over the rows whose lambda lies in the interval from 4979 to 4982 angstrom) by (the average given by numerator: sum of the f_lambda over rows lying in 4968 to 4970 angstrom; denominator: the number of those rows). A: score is 0.93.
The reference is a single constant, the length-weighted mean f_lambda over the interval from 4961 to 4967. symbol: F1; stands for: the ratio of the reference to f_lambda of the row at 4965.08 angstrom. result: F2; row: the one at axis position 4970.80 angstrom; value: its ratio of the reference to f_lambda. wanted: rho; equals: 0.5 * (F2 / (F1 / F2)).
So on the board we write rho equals 0.495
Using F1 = 1.07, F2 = 1.03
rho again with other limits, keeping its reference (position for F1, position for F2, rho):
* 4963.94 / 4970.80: 0.470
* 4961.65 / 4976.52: 0.500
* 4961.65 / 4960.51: 0.558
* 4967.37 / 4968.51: 0.479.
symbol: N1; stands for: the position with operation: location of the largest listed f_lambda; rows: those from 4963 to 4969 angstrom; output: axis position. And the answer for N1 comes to 4968.51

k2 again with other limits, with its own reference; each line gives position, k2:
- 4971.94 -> 0.0048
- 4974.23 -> 0.0023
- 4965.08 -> -0.0031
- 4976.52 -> 0.0036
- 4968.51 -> 0.0018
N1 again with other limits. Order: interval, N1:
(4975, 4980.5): 4976.52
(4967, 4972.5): 4969.65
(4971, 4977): 4973.09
